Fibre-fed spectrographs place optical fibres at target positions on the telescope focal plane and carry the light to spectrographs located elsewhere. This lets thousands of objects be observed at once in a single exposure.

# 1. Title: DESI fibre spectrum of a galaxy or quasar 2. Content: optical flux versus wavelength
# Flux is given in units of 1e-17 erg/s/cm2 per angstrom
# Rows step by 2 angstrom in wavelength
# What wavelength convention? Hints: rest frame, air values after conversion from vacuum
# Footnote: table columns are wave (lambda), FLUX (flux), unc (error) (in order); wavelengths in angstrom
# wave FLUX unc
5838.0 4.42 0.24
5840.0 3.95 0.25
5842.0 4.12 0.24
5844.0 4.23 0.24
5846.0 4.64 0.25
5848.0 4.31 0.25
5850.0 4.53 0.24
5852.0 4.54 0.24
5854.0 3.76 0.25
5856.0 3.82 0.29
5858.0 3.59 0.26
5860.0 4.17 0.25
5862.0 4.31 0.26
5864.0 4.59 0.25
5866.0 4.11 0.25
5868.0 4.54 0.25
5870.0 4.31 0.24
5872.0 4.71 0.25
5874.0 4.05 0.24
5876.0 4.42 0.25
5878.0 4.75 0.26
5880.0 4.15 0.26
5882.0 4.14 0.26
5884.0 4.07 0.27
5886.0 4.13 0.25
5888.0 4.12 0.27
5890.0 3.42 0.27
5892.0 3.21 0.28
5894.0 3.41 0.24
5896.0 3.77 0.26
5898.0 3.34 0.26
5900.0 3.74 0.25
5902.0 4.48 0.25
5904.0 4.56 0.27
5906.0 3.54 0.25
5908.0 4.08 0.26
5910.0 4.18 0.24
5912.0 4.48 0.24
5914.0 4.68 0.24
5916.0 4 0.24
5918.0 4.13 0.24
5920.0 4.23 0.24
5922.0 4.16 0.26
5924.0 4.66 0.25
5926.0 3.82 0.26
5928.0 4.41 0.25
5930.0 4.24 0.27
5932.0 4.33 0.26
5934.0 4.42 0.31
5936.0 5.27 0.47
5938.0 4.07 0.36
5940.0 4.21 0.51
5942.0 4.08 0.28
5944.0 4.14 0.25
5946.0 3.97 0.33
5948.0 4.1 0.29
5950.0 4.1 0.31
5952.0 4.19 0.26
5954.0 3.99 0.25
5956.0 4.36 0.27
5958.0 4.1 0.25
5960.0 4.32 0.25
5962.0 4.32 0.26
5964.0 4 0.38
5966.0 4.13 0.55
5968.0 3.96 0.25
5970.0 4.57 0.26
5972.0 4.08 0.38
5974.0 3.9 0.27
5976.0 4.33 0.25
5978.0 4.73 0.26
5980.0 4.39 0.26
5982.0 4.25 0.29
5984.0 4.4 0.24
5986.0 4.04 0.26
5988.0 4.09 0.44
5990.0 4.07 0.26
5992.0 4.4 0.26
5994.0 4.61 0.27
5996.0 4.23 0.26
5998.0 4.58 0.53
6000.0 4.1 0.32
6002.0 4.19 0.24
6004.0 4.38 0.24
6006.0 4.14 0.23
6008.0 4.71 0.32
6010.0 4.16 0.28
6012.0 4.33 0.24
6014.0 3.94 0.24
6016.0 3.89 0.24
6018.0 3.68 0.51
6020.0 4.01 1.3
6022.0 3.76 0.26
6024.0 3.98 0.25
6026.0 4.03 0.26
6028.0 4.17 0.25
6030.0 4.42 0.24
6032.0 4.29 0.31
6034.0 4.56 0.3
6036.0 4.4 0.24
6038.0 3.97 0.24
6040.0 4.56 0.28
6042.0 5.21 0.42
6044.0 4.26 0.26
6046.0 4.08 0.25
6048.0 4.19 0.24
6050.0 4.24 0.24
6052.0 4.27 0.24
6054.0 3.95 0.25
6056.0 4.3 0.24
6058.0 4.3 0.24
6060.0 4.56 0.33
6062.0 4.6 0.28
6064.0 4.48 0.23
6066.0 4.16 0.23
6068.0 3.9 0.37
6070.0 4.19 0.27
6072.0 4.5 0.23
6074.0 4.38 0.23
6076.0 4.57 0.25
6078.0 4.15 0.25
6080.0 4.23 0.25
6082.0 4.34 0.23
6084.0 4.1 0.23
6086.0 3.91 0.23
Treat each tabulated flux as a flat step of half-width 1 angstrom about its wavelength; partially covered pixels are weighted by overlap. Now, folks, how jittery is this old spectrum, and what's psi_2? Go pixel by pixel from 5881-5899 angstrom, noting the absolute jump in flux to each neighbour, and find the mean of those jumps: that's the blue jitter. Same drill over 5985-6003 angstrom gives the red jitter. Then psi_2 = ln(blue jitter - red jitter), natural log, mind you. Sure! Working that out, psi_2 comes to -4.1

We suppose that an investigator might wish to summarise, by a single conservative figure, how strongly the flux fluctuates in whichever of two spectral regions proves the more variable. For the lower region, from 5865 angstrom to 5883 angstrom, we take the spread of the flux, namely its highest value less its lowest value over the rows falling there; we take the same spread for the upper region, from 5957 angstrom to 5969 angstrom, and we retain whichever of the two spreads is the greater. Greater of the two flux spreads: 0.70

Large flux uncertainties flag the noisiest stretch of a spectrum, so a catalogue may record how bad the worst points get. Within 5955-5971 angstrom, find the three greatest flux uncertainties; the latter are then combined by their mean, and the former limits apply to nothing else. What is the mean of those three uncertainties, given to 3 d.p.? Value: 0.400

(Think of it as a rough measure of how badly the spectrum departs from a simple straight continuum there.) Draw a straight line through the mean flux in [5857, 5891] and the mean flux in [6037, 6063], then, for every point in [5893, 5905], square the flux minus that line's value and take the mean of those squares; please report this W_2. 0.35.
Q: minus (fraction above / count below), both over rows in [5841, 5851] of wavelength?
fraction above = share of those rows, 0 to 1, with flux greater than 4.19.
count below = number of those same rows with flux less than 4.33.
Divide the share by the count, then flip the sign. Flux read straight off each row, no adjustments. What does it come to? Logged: -0.27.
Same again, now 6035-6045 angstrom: -0.40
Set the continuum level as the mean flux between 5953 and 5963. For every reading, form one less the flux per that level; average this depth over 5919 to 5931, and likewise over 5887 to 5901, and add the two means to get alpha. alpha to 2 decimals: 0.14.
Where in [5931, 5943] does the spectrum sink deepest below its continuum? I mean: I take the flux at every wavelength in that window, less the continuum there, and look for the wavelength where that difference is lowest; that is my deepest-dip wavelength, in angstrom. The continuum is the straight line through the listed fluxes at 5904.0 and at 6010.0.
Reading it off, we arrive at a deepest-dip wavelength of 5938.0 angstrom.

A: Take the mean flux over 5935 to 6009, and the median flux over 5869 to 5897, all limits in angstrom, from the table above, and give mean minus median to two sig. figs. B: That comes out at 0.13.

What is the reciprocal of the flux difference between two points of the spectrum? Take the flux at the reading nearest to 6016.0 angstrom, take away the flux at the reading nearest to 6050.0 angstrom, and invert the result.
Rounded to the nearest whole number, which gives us -3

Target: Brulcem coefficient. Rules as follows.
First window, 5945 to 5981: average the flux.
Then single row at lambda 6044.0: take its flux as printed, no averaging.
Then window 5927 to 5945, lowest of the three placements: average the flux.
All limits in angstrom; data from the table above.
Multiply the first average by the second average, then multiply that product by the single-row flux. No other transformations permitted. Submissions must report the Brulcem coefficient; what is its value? 77.8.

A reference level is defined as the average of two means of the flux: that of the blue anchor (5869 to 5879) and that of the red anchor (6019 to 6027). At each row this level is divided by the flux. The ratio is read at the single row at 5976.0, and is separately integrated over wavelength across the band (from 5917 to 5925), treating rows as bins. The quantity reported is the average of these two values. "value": 4.40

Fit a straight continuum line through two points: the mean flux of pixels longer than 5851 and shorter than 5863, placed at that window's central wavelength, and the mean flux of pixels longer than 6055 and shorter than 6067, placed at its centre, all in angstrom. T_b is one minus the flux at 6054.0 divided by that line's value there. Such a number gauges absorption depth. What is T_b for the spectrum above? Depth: 0.10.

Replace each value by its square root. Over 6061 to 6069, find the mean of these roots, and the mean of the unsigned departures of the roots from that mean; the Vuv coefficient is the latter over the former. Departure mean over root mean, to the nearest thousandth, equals 0.030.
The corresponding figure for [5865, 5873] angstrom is 0.024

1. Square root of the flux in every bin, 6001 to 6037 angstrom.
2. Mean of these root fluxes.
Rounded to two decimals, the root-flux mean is 2.04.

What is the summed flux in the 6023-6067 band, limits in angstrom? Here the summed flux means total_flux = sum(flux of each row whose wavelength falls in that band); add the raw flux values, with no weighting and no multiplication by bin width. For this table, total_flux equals 95.0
